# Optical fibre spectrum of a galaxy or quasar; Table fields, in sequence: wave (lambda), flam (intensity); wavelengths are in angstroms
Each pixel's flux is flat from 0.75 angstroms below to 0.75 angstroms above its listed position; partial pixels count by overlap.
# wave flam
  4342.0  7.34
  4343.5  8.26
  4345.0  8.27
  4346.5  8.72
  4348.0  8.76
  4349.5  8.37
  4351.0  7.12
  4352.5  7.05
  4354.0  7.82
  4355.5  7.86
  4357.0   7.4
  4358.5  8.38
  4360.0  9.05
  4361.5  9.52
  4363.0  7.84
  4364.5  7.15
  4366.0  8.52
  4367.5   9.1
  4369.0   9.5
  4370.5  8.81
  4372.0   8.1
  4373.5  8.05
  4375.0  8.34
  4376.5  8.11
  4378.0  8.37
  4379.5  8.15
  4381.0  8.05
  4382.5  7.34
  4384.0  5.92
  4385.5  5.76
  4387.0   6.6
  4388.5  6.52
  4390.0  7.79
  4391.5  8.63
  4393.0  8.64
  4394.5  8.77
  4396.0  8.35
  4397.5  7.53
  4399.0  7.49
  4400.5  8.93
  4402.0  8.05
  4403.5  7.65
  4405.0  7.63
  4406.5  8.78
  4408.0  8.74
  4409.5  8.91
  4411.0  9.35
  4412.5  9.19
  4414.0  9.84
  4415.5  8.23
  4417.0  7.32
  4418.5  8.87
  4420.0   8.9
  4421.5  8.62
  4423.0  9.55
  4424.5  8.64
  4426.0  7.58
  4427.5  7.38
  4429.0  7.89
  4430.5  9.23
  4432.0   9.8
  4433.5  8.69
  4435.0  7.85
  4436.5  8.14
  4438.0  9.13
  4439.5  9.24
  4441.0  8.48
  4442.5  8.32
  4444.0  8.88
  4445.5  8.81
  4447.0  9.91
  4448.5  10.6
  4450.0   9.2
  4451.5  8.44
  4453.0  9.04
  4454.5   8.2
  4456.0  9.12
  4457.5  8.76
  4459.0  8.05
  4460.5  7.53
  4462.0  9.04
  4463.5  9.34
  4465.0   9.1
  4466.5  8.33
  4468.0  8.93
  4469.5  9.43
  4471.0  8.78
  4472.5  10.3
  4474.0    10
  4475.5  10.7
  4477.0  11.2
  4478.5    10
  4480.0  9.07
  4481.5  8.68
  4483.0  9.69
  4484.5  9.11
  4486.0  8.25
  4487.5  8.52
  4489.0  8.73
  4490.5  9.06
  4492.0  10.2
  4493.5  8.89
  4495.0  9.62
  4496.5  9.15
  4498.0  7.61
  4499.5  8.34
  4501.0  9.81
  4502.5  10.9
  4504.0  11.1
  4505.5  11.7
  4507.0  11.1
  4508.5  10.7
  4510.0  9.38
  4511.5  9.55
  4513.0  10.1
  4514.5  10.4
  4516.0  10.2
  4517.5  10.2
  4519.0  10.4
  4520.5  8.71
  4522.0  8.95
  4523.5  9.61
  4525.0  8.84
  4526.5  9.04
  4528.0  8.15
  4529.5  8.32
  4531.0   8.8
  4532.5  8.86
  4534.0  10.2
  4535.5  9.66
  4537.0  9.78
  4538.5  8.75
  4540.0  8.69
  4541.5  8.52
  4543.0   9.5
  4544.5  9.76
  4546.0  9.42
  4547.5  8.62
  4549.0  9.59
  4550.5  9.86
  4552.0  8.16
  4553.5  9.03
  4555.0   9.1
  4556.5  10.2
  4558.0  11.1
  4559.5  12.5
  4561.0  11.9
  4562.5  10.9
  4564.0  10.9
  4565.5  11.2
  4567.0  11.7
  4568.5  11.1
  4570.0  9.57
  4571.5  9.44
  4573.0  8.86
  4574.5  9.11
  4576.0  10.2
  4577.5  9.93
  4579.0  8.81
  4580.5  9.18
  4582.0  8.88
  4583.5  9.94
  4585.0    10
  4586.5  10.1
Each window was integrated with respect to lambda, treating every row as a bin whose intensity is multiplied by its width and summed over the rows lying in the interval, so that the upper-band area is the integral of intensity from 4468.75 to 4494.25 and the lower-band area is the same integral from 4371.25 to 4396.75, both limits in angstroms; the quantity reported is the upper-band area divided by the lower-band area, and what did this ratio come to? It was 1.22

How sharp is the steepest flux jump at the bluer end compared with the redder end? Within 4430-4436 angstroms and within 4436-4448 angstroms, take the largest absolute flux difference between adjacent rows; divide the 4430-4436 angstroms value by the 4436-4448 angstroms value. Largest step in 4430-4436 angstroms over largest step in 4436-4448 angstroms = 1.01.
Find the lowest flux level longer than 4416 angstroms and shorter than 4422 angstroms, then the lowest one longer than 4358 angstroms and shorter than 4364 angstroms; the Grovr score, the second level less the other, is 0.52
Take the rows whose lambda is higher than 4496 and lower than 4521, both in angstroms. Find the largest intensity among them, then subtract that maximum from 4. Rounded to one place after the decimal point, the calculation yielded -7.7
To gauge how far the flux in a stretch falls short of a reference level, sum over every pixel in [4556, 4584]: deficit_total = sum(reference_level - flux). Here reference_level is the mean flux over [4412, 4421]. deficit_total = -30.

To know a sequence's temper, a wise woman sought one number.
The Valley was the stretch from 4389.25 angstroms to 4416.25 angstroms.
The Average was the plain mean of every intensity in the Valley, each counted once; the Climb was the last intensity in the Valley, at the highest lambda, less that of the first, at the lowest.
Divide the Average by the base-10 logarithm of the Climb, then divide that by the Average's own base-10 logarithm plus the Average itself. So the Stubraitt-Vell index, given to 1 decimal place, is -2.5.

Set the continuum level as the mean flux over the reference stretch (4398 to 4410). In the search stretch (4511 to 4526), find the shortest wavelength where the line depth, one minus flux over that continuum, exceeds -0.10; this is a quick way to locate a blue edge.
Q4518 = 4520.5 angstroms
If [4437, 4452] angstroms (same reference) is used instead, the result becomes 4441.0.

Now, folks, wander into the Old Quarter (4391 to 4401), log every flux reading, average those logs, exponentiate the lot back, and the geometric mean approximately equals 8.3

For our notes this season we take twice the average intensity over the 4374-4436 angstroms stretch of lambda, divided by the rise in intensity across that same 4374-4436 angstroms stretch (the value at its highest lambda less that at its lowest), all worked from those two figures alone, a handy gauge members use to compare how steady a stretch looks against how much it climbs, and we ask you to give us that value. -33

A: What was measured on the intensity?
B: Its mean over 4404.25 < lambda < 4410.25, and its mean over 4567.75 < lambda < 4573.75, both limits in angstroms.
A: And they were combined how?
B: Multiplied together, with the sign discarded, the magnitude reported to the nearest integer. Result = 83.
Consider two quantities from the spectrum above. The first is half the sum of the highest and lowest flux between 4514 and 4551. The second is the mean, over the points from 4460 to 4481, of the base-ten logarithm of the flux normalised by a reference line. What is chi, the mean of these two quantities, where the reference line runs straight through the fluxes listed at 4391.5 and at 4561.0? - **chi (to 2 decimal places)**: 4.62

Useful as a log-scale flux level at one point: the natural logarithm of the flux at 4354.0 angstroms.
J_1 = 2.06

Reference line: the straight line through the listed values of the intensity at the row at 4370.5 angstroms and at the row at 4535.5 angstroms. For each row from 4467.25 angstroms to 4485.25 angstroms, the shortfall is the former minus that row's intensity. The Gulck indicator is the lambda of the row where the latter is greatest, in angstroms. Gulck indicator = 4481.5 angstroms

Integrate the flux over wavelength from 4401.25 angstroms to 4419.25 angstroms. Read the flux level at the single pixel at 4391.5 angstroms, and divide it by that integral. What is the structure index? 0.0561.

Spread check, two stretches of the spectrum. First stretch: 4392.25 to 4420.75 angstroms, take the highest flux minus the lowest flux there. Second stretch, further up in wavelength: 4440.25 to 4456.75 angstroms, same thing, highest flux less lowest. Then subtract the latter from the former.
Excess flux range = 0.1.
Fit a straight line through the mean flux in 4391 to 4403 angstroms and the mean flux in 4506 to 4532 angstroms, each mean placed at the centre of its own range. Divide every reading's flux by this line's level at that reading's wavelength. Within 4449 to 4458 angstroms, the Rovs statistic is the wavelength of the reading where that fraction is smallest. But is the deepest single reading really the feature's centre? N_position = 4454.5 angstroms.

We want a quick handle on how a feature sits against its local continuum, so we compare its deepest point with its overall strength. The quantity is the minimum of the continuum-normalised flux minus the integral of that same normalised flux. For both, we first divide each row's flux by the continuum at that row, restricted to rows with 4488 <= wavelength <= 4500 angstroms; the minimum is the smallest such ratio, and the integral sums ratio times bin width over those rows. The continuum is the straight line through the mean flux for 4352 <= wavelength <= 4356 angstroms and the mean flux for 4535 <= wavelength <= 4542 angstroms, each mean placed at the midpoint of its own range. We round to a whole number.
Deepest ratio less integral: -11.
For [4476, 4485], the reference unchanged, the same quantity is -9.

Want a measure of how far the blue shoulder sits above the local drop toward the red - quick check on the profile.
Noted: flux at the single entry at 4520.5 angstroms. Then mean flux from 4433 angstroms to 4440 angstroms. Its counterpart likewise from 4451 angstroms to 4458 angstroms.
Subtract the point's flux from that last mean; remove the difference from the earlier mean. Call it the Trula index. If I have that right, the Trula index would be 8.6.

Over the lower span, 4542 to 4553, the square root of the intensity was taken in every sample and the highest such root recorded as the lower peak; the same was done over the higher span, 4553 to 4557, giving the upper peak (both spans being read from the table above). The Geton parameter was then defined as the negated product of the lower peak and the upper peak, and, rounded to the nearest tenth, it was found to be -10.0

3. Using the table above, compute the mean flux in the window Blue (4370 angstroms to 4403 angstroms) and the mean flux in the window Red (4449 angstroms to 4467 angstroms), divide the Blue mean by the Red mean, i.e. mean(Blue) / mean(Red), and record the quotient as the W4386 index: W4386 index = 0.90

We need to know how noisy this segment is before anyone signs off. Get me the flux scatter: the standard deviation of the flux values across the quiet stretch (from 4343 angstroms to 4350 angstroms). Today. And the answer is 0.2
